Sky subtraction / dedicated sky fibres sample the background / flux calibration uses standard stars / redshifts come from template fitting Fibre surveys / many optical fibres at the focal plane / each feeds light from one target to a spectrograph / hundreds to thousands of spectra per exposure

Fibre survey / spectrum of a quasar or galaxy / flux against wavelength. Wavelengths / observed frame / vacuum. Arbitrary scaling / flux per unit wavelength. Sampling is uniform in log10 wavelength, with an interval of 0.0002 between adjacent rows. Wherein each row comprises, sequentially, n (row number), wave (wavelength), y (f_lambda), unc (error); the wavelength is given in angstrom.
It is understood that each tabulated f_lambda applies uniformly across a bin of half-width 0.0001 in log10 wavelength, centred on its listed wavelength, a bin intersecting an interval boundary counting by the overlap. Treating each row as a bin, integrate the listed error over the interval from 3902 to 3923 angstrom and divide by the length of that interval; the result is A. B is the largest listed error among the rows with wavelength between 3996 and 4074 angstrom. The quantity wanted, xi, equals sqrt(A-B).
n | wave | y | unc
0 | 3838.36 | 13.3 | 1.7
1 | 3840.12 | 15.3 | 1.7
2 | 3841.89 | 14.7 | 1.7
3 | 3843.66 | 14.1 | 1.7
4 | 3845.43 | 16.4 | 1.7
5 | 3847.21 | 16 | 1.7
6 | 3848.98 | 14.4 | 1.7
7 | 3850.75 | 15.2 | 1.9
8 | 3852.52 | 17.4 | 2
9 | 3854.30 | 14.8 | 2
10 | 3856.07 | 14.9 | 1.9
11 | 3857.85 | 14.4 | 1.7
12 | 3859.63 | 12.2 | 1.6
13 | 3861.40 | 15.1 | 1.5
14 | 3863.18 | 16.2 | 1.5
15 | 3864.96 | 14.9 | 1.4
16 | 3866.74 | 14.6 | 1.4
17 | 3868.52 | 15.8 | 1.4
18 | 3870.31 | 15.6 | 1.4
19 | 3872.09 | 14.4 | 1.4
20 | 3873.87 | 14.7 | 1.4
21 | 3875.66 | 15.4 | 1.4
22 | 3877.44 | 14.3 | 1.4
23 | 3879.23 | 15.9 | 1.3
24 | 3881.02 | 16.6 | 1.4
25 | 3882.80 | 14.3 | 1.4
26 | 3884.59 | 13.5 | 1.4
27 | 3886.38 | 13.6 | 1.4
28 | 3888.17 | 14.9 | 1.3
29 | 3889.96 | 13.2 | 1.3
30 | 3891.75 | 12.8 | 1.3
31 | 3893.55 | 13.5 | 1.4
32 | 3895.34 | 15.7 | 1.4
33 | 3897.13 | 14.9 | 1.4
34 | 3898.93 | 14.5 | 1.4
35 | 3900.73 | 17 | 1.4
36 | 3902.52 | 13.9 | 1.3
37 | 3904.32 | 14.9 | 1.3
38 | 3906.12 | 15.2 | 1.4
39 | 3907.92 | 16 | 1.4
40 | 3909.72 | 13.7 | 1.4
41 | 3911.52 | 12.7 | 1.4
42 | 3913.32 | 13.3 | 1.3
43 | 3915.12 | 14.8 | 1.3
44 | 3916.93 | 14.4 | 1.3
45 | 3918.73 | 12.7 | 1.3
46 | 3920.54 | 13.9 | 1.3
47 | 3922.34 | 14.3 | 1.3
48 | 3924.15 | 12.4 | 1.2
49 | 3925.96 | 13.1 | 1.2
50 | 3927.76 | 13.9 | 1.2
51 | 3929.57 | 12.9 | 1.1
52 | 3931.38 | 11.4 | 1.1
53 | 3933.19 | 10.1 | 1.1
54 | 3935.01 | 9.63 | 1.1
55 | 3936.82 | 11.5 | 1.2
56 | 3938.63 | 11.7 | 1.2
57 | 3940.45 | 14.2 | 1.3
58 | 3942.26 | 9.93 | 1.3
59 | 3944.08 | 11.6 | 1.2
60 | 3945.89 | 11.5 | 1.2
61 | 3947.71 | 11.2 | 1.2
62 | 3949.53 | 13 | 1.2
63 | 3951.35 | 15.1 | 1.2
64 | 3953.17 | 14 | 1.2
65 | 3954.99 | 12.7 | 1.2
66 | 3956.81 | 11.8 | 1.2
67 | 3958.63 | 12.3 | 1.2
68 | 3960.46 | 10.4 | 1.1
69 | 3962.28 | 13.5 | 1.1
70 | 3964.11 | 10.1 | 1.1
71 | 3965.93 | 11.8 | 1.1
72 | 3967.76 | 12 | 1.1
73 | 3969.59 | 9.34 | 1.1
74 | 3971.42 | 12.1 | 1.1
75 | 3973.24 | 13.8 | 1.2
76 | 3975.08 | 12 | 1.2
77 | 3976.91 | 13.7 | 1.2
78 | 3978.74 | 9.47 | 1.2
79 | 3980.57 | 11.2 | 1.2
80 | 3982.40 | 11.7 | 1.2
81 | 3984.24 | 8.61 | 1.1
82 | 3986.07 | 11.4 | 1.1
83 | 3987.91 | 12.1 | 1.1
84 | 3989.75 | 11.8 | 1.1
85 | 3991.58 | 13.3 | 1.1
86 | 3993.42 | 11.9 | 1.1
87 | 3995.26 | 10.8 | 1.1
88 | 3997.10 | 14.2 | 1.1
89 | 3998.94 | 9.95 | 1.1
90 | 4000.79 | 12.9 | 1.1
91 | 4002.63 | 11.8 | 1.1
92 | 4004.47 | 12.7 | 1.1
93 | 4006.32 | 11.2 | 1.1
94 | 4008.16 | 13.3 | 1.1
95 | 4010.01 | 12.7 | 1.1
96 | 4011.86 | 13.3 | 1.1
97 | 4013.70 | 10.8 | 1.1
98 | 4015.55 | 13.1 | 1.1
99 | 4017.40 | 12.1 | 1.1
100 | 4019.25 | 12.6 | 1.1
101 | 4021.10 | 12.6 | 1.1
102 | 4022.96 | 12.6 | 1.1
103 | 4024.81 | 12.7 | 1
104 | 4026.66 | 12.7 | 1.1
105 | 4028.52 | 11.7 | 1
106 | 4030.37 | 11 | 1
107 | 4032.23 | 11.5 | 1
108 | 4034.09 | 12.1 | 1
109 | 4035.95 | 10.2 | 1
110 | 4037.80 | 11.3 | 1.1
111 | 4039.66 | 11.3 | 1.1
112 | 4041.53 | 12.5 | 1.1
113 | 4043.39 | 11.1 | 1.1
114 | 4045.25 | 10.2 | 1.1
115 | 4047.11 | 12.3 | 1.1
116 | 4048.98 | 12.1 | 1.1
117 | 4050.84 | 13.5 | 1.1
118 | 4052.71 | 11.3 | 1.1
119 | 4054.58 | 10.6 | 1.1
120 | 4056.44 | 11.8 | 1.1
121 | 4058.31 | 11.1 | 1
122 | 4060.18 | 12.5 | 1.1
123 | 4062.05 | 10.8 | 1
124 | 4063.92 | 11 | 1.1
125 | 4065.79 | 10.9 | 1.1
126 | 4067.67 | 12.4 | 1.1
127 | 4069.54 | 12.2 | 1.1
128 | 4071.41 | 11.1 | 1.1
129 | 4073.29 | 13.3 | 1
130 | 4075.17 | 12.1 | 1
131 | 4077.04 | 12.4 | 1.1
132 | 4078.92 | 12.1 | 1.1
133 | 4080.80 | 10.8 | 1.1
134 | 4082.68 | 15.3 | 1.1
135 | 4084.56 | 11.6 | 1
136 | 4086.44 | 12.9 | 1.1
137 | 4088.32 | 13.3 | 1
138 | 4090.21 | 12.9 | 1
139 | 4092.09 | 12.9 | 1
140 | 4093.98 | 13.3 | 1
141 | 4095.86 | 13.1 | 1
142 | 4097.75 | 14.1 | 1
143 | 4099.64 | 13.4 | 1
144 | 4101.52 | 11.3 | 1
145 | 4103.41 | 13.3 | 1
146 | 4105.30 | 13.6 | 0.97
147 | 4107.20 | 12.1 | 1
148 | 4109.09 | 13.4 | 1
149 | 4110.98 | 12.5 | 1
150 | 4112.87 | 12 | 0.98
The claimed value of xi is 0.48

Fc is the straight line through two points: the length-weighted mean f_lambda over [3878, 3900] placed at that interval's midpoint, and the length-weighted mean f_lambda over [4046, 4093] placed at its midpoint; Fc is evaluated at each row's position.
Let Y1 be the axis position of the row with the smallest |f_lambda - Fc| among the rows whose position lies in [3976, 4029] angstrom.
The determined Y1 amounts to 4024.81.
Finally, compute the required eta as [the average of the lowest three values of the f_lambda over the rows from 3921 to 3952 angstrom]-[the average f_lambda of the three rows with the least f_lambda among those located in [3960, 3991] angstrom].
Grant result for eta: 0.7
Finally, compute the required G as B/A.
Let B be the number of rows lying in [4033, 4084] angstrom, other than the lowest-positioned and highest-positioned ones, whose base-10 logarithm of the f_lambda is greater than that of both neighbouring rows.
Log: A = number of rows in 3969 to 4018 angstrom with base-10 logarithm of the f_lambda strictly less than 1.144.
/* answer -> 0.35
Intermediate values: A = 26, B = 9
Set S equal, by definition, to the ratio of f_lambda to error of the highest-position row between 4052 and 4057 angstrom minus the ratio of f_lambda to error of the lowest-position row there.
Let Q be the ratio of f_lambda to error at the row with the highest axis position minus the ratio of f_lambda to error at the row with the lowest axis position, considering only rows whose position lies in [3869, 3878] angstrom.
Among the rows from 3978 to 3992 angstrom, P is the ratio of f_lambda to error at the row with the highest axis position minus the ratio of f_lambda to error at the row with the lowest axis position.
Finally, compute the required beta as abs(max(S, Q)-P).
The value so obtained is 3.7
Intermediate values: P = 4.2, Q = -0.9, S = 0.5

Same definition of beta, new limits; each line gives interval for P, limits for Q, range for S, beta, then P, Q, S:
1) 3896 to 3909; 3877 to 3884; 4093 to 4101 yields 0.7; 0.8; 0.0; 0.1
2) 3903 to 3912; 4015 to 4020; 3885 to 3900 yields 3.0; -2.4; -0.5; 0.6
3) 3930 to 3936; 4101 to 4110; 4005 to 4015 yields 3.7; -1.6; 2.1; -0.4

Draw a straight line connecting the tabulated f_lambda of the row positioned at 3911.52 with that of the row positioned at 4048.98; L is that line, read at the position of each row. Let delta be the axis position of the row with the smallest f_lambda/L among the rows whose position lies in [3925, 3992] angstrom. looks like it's 3984.24 angstrom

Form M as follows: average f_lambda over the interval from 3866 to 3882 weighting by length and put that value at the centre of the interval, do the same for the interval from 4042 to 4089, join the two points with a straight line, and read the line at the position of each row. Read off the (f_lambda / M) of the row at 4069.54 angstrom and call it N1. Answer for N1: 1.03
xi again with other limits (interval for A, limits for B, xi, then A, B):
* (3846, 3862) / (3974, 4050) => 0.76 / 1.78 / 1.20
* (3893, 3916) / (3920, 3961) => 0.26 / 1.37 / 1.30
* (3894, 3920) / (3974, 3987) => 0.40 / 1.36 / 1.20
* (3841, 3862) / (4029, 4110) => 0.81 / 1.76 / 1.10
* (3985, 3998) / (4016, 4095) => 0.02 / 1.10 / 1.10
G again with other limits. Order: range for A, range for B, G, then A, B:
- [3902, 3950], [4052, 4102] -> 0.50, 20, 10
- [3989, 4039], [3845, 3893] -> 0.27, 26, 7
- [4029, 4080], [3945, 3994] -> 0.33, 27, 9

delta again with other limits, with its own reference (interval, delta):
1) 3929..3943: 3935.01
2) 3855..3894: 3859.63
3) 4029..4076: 4035.95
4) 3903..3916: 3911.52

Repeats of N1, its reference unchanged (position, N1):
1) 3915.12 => 1.02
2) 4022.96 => 0.99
